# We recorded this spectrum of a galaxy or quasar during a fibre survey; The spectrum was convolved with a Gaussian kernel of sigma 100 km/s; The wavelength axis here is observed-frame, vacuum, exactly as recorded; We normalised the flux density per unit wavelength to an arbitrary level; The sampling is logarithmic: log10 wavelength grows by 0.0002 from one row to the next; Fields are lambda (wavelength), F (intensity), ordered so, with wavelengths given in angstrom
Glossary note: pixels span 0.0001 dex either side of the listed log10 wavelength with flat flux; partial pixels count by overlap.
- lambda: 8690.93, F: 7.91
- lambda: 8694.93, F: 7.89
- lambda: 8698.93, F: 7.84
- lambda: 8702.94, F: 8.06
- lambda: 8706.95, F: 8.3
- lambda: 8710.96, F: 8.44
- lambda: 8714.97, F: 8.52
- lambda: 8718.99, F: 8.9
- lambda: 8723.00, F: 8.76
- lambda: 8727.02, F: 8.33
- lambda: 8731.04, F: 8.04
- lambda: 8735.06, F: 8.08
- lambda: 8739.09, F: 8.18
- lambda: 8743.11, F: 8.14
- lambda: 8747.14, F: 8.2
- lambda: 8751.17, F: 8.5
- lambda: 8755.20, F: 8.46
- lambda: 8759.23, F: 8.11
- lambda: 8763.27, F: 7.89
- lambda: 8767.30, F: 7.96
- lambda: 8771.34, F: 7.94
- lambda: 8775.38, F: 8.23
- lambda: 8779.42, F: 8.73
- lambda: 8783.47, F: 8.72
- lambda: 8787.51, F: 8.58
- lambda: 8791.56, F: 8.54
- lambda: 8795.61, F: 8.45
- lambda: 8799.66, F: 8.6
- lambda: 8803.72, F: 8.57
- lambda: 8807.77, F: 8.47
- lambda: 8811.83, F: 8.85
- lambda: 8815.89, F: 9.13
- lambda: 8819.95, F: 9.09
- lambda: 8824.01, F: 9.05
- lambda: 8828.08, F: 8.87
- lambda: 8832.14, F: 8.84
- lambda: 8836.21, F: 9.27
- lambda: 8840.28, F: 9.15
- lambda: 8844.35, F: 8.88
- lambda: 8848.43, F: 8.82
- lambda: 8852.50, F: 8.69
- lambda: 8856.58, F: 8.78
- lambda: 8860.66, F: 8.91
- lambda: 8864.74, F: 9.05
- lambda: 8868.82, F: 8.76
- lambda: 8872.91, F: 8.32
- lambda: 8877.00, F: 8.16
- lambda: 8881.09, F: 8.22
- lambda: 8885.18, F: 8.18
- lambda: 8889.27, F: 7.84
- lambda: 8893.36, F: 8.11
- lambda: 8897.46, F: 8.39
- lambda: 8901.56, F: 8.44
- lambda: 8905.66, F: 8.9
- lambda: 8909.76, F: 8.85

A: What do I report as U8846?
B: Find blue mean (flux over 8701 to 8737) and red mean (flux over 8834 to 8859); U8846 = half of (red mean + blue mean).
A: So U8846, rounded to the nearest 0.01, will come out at 8.66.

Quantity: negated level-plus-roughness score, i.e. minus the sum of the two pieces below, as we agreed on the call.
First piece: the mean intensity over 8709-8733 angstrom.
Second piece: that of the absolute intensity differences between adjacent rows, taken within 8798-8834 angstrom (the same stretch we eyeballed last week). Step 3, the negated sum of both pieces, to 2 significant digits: -8.6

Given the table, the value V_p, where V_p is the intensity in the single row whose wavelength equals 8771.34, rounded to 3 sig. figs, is 7.94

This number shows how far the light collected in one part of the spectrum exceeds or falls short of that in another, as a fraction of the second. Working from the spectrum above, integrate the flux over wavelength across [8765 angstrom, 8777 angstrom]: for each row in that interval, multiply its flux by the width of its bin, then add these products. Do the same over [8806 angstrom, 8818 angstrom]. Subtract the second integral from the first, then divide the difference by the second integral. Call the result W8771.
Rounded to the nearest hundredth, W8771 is -0.09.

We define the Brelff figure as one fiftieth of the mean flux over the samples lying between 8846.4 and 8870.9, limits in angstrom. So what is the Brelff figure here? 0.177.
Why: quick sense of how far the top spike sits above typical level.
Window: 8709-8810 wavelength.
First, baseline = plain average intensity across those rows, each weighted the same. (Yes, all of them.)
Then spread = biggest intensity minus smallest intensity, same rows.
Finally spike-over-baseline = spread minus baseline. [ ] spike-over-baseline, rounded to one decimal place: -7.4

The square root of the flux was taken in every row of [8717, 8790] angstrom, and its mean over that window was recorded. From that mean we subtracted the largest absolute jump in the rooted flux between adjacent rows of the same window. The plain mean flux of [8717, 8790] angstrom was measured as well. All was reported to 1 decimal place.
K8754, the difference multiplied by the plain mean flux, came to 23.3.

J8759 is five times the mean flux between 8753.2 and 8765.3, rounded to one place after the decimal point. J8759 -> 40.8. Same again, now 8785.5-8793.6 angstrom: 42.8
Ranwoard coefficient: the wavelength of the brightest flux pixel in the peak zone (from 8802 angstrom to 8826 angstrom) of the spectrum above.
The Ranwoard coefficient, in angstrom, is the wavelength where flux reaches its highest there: 8815.89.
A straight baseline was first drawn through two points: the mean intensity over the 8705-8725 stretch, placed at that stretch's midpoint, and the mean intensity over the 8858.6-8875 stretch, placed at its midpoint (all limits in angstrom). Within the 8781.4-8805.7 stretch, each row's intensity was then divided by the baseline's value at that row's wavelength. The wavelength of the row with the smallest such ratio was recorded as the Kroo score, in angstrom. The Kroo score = 8795.61 angstrom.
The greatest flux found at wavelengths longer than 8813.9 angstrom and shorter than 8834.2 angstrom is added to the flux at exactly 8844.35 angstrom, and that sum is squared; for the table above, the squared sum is 324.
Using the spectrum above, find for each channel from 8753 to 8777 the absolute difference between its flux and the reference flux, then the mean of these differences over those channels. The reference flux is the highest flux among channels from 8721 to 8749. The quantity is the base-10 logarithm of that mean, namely -0.2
